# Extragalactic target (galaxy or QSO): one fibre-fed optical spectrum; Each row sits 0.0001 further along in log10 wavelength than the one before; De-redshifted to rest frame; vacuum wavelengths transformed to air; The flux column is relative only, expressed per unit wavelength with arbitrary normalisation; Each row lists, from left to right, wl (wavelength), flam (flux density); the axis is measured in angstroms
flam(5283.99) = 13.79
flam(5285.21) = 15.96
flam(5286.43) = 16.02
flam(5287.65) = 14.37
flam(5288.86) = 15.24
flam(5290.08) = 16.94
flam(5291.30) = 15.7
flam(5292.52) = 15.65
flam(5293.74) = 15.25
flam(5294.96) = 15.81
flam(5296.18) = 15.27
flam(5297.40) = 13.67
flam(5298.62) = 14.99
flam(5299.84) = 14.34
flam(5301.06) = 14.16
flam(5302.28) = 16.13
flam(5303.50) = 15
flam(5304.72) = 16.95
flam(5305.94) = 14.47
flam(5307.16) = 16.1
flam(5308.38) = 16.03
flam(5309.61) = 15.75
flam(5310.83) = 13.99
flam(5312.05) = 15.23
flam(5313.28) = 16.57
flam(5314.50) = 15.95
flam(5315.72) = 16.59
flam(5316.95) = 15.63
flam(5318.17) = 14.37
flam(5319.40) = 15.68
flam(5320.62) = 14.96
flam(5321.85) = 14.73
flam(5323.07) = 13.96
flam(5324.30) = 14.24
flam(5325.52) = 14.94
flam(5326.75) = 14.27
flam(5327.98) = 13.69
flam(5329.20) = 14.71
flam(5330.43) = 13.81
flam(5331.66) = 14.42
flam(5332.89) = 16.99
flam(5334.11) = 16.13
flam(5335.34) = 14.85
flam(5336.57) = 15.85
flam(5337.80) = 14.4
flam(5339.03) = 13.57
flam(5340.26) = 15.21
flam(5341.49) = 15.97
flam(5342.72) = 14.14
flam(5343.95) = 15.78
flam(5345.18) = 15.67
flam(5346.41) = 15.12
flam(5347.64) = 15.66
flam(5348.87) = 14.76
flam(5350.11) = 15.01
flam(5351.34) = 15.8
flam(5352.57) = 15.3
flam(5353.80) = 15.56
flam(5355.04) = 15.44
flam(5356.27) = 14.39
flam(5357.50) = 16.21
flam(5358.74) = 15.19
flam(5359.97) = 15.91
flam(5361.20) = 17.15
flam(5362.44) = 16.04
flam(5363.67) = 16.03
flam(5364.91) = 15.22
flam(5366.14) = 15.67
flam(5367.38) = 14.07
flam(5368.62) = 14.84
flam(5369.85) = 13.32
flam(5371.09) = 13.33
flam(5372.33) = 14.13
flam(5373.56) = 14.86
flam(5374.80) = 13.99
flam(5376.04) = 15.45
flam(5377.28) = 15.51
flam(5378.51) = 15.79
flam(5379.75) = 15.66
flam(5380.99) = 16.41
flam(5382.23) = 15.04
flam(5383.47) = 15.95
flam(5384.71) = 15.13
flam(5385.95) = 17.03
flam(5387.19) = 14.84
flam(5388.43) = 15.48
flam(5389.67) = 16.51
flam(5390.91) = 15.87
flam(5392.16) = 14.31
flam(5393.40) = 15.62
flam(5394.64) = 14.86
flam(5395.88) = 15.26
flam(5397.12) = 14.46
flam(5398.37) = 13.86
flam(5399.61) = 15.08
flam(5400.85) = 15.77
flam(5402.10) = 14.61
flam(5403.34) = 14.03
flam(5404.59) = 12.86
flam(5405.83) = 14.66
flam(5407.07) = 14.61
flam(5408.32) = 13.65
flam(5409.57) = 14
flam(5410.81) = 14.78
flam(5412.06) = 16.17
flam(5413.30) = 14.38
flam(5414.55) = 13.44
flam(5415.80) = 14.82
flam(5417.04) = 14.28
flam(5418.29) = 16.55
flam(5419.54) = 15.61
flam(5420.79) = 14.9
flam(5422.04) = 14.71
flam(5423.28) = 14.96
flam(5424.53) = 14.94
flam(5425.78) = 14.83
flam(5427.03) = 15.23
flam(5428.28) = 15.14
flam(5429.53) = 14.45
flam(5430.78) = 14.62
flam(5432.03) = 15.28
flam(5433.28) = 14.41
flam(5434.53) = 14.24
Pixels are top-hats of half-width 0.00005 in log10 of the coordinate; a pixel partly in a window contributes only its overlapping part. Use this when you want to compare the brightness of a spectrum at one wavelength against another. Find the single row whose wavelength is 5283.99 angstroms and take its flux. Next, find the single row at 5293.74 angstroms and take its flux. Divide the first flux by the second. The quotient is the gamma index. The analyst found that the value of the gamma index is 0.90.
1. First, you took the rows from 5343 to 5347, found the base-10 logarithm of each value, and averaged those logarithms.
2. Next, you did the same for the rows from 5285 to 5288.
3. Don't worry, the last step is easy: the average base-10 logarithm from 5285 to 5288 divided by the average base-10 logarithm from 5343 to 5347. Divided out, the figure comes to 1.00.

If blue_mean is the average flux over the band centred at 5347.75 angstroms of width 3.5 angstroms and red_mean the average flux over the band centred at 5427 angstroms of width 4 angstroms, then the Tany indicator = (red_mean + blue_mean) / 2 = 15.1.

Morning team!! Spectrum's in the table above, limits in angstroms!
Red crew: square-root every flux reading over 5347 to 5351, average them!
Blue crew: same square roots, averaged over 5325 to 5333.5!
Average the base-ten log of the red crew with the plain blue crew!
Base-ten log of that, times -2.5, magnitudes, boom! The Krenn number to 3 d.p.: -0.861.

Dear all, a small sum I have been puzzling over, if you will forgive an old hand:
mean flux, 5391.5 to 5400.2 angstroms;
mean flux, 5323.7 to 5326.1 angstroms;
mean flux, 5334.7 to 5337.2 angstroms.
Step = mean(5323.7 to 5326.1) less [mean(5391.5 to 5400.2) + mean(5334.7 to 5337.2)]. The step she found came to -15.5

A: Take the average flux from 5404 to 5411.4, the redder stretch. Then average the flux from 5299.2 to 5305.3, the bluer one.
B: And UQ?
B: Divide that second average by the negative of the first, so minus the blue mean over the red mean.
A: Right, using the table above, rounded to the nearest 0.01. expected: -1.09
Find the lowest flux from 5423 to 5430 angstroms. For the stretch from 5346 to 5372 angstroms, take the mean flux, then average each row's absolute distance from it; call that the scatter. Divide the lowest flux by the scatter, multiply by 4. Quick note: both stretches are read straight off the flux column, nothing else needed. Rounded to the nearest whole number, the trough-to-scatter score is 85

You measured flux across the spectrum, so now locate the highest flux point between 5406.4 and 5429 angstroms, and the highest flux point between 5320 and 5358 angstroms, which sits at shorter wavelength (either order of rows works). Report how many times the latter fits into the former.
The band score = 0.97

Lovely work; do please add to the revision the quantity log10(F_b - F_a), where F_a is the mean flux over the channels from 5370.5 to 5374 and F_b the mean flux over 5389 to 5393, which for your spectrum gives 0.2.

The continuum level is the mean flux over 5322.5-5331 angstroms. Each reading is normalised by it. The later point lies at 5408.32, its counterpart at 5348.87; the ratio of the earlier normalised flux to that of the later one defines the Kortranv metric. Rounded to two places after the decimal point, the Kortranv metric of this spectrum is 1.08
